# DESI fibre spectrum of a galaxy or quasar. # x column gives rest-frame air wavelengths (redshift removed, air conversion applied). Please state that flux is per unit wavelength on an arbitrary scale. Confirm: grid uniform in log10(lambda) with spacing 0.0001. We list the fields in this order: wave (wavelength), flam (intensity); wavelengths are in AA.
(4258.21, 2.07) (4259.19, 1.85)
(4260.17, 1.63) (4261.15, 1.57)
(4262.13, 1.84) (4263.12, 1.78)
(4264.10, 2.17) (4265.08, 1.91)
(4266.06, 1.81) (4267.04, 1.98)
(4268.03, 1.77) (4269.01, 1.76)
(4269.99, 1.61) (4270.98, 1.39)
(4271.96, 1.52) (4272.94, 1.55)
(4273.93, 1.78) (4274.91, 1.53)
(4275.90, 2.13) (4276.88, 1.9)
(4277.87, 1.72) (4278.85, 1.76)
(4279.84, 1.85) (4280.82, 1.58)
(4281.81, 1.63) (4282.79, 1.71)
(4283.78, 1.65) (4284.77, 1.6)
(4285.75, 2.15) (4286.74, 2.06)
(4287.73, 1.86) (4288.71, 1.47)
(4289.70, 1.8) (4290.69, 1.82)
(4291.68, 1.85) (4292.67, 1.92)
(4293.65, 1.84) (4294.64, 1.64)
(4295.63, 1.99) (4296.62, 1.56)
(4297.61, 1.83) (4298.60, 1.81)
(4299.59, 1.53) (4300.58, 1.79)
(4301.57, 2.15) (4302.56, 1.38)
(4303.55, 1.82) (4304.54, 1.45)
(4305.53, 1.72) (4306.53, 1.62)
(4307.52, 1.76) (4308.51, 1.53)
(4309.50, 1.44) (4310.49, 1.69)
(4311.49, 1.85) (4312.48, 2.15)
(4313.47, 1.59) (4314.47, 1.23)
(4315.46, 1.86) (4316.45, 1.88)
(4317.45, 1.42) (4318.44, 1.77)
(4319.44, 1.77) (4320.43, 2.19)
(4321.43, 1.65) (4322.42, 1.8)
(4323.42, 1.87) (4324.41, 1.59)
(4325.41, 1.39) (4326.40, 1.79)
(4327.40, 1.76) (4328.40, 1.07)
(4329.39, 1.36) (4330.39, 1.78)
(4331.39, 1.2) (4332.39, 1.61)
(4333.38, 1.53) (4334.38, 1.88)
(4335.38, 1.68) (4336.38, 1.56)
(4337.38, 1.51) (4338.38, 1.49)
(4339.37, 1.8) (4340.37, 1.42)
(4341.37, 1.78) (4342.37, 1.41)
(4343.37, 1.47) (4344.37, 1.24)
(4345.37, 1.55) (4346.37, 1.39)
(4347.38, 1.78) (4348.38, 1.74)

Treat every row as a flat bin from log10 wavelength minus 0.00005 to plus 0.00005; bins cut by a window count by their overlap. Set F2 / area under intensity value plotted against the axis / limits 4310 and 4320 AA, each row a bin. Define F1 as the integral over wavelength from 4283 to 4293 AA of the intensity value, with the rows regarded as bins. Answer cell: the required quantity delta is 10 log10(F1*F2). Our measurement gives 24.9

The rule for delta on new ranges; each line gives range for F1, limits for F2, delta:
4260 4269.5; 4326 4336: 24.3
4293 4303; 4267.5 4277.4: 24.7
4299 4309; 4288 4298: 24.7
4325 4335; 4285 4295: 24.5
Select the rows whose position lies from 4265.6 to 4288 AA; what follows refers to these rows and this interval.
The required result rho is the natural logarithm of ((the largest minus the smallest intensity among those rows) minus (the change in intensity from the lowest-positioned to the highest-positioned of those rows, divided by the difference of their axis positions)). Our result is -0.28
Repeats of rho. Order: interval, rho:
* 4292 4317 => -0.08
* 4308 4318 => -0.07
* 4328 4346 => -0.25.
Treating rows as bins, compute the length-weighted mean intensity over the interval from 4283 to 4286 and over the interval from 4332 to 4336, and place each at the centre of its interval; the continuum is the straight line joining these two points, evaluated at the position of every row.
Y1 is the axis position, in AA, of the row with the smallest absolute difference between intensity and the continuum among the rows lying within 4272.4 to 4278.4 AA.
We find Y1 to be 4273.93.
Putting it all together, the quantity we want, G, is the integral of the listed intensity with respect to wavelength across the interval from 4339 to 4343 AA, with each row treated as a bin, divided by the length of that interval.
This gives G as 1.59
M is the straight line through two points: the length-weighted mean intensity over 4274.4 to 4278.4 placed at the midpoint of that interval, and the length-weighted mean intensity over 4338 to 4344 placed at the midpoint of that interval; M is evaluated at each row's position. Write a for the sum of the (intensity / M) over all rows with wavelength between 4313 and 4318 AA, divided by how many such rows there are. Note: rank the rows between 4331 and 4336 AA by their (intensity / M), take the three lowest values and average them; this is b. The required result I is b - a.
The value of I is -0.05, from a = 0.96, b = 0.908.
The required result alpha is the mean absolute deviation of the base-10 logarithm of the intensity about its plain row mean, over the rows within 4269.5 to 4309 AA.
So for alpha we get 0.041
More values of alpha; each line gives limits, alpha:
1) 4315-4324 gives 0.033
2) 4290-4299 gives 0.023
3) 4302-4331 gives 0.054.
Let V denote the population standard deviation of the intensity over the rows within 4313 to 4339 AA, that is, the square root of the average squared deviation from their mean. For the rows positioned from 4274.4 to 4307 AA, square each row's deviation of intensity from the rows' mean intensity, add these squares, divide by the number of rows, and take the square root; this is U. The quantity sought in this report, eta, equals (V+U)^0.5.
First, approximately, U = 0.20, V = 0.246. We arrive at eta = 0.67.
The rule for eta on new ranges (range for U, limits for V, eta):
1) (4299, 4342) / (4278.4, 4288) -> 0.65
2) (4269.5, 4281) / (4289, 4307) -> 0.62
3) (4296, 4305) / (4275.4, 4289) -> 0.66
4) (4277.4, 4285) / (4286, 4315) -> 0.55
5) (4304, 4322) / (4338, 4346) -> 0.64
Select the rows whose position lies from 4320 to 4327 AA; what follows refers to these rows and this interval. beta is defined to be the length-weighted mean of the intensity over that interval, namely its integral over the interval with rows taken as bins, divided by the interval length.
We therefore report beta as 1.75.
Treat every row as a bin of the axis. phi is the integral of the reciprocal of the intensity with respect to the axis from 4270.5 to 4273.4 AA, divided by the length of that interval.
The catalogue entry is 0.68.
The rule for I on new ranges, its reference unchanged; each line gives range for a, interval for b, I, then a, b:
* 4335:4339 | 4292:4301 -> -0.08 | 0.99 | 0.908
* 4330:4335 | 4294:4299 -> -0.04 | 1.00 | 0.961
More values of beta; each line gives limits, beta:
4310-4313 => 1.89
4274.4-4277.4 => 1.85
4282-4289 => 1.79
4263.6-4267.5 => 1.97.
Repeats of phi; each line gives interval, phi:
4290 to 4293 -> 0.54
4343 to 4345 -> 0.74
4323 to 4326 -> 0.63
